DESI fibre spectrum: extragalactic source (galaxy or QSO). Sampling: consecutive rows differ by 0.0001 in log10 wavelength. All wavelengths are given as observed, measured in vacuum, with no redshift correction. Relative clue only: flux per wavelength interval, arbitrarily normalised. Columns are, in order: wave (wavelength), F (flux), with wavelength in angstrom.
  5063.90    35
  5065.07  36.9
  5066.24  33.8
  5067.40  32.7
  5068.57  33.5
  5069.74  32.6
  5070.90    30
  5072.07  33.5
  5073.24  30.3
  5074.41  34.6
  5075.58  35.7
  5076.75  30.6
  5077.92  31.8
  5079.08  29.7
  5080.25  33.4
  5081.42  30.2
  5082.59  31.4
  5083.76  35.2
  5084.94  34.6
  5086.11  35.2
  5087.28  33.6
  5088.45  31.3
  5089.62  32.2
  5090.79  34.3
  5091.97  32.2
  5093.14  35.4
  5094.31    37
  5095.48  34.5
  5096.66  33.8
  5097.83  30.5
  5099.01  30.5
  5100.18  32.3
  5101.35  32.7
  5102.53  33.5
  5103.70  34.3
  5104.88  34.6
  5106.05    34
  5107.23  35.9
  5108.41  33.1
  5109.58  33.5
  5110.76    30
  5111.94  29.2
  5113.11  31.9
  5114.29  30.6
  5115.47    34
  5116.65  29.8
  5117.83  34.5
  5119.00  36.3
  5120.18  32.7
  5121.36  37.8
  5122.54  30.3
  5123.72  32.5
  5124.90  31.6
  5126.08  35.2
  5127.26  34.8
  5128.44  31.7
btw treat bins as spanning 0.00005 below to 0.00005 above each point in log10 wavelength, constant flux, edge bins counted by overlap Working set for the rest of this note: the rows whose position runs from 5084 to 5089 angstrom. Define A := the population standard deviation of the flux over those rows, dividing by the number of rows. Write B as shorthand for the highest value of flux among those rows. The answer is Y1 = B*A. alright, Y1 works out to 52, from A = 1.5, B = 35.2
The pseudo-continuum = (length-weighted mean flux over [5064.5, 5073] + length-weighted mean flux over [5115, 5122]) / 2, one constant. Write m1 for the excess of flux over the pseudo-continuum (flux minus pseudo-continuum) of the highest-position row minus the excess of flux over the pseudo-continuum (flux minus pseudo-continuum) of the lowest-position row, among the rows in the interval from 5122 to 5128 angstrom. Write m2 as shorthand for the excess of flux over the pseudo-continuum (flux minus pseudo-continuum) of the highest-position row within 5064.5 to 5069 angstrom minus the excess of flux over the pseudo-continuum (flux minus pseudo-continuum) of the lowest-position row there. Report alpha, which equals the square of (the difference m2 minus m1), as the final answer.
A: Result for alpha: 62.4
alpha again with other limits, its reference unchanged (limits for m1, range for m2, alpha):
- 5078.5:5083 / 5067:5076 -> 1.7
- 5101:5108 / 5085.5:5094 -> 9.0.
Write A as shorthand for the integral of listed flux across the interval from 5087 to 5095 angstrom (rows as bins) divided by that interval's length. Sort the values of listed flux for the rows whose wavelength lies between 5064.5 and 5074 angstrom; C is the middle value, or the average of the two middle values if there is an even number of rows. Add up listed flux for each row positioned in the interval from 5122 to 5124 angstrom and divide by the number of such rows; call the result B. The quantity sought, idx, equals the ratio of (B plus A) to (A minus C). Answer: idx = 99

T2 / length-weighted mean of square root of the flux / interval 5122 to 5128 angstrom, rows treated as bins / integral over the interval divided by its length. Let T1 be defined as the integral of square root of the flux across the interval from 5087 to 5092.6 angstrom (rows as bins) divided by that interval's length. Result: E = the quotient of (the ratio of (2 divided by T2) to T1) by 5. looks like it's 0.0122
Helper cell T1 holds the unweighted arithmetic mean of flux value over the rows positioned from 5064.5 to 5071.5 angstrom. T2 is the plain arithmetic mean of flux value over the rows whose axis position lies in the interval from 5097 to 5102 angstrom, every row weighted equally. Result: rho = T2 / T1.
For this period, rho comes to 0.95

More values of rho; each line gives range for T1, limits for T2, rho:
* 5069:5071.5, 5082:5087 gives 1.09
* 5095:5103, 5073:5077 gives 1.01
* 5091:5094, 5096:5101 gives 0.94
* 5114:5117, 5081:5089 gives 1.05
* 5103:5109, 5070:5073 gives 0.92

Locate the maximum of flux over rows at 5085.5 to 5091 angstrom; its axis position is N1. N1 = 5086.11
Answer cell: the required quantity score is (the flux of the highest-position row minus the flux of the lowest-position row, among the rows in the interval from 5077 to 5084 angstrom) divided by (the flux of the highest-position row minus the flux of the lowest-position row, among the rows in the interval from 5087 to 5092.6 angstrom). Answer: -2.4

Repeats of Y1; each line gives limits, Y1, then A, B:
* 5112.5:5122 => 97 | 2.6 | 37.8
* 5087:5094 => 50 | 1.4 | 35.4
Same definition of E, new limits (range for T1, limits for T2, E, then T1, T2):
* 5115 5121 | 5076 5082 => 0.0123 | 5.80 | 5.60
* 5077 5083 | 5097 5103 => 0.0126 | 5.60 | 5.65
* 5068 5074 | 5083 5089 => 0.0122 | 5.66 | 5.82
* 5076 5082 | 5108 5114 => 0.0127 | 5.60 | 5.61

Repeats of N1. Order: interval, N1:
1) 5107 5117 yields 5107.23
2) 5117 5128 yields 5121.36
